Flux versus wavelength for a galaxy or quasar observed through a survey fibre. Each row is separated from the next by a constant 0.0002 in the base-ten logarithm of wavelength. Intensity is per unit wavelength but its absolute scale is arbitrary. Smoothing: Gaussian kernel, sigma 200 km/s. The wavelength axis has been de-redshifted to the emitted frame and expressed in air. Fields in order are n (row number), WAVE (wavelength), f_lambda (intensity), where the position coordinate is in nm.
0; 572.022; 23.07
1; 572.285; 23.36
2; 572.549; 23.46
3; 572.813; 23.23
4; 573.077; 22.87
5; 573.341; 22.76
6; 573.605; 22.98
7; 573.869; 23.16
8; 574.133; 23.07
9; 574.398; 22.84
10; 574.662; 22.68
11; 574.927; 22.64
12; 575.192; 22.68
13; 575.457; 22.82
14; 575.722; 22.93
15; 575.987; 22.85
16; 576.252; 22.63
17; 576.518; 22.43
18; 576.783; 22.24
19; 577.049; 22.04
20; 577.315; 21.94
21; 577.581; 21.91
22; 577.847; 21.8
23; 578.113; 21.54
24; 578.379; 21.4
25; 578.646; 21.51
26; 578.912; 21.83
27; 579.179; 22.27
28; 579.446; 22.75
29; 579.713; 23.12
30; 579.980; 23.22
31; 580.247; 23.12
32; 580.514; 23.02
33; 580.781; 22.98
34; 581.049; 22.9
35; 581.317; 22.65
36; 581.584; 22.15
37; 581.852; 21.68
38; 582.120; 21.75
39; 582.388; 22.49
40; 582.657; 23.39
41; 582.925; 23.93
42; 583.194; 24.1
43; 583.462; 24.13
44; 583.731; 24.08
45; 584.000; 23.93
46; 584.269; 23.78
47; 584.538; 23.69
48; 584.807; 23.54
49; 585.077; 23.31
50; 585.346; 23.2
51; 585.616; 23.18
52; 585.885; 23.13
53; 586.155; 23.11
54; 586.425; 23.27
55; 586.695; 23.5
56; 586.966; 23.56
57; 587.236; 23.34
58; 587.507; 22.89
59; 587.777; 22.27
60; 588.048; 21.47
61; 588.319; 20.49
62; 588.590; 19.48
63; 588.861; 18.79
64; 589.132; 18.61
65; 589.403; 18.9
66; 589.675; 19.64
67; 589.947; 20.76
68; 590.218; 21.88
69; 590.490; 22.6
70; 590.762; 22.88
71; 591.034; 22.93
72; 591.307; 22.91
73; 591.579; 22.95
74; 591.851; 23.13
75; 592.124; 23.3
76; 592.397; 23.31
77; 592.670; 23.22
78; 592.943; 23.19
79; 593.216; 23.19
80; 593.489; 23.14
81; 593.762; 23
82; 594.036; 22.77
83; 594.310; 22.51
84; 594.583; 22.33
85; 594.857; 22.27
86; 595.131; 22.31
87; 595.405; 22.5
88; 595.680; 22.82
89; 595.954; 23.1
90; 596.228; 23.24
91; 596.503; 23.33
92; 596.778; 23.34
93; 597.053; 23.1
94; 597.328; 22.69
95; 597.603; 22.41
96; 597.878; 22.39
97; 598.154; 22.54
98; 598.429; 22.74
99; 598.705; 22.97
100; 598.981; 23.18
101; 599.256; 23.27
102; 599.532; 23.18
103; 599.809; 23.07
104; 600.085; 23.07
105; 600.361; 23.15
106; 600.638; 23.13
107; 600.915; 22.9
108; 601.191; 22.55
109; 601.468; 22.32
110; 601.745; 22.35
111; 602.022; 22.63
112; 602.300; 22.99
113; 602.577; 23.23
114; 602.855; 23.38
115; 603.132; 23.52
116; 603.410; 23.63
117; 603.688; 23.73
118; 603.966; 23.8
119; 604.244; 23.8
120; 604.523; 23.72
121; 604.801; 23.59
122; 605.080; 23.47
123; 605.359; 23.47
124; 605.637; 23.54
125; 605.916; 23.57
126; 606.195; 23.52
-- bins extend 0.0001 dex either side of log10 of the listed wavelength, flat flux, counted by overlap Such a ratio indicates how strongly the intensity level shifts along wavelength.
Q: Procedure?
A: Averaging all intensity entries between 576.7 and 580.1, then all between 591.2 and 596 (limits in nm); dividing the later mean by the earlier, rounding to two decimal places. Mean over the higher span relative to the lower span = 1.03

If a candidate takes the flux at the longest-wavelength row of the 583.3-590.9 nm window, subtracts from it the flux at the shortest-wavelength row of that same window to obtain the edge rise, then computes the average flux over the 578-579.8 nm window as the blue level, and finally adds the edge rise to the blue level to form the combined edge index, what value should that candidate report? 20.8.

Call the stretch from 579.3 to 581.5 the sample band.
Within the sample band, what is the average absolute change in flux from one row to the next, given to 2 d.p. 0.15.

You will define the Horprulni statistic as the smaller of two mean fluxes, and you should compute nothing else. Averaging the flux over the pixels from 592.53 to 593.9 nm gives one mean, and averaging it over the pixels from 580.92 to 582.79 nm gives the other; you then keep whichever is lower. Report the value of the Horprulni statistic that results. 22.4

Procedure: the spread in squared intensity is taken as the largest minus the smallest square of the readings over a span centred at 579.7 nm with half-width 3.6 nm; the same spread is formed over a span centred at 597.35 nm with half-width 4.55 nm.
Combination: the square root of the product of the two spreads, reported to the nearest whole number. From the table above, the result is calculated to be 77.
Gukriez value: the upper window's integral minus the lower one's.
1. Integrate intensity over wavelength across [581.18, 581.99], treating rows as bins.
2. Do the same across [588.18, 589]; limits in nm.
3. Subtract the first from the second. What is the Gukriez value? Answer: -1.9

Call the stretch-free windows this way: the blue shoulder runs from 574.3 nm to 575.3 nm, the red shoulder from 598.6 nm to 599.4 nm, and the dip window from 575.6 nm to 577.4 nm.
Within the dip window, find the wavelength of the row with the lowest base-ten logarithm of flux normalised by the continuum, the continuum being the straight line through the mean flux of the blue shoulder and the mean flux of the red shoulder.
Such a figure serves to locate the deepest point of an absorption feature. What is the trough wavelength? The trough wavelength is 577.315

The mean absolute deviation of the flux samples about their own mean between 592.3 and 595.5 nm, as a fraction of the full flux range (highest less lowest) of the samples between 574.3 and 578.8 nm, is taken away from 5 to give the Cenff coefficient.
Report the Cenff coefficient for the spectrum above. 4.76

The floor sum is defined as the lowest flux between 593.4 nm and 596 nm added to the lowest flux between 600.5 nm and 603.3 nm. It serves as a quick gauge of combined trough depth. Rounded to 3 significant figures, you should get 44.6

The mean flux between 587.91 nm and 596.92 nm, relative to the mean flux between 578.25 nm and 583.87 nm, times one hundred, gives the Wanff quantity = 97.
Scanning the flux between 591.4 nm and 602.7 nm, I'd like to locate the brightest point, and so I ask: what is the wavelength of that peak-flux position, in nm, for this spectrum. 596.778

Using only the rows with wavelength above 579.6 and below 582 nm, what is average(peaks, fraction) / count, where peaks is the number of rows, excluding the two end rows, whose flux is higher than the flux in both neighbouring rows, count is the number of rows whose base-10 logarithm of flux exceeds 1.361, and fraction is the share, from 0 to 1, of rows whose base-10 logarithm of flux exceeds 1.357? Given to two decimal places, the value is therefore 0.17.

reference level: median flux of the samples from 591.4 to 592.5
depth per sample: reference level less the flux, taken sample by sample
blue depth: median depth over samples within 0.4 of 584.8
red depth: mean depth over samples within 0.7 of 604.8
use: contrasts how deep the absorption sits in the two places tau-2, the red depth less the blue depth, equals -0.07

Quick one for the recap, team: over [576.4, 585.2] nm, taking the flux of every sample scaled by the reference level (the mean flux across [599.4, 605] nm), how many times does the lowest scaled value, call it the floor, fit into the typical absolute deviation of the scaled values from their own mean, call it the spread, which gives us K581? 0.035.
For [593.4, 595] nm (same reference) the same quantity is 0.013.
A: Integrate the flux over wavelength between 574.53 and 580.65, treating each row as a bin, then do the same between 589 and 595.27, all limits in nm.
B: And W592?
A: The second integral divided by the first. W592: 1.02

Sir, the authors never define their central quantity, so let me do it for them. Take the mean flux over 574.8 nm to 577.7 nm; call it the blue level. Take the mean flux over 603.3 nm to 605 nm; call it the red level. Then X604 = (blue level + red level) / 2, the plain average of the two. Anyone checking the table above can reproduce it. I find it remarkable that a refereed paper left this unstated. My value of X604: 23.1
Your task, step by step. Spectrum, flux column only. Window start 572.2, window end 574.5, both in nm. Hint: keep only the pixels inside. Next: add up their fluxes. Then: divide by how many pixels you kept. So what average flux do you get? 23.1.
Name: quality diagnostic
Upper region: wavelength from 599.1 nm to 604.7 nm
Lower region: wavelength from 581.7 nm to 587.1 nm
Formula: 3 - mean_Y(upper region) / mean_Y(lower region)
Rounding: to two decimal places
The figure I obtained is 2.01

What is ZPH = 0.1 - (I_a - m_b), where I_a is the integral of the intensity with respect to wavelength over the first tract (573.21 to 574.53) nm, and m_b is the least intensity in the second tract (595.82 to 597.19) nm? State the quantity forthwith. -7.1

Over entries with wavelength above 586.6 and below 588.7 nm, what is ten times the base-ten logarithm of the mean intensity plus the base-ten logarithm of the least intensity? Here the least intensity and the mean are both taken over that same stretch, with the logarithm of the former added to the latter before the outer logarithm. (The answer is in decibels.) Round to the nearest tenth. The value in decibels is 13.7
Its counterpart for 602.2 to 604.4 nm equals 14.0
